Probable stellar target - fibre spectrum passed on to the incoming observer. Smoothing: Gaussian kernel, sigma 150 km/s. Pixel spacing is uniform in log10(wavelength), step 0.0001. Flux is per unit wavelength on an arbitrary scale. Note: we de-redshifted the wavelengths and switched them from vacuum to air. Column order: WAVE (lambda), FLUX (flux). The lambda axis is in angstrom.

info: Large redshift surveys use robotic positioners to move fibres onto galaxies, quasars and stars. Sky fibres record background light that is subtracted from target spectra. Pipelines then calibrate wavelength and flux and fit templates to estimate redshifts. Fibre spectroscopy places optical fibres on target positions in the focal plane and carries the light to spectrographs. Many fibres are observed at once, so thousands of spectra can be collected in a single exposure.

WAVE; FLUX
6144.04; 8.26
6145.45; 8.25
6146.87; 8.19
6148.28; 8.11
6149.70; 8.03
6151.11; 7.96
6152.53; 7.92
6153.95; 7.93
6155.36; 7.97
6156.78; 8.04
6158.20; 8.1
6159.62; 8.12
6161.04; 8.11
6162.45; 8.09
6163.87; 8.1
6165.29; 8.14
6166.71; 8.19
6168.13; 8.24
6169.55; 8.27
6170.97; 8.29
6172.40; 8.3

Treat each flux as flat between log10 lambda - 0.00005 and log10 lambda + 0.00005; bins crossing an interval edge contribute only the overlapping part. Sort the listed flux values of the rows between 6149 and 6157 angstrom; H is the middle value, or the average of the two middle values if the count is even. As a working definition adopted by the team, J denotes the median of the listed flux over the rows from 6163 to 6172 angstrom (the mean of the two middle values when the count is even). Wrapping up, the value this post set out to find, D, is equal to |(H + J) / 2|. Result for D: 8.09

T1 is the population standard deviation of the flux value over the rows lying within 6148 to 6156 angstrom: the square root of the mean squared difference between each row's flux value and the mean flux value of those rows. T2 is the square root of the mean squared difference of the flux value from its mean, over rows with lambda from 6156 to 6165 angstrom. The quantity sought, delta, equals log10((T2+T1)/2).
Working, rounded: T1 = 0.065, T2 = 0.03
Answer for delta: -1.34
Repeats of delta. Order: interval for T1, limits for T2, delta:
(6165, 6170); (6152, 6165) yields -1.20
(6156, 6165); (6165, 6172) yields -1.40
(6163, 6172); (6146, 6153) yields -1.08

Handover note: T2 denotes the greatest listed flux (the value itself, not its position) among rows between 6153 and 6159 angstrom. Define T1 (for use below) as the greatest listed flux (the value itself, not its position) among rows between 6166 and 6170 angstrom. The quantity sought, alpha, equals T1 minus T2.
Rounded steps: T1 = 8.27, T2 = 8.1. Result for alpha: 0.17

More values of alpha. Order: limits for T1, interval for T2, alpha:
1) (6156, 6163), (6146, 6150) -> -0.07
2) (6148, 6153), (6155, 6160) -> -0.01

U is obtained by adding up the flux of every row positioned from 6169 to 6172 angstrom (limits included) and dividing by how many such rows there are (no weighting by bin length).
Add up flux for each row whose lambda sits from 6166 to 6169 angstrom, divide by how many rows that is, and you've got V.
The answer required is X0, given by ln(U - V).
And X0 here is -2.73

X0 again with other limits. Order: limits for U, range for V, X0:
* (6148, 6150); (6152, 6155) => -1.93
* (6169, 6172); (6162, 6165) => -1.69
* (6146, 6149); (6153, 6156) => -1.61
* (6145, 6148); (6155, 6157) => -1.54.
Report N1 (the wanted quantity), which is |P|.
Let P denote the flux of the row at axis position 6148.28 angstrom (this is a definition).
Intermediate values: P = 8.11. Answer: 8.11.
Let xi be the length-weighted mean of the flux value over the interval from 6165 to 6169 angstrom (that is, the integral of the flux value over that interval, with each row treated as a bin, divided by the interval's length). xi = 8.20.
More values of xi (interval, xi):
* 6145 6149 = 8.17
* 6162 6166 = 8.11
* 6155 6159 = 8.03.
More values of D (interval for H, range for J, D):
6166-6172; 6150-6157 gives 8.11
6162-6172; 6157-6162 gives 8.15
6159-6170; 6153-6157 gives 8.05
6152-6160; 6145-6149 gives 8.10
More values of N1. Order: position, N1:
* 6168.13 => 8.24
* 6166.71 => 8.19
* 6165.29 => 8.14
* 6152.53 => 7.92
